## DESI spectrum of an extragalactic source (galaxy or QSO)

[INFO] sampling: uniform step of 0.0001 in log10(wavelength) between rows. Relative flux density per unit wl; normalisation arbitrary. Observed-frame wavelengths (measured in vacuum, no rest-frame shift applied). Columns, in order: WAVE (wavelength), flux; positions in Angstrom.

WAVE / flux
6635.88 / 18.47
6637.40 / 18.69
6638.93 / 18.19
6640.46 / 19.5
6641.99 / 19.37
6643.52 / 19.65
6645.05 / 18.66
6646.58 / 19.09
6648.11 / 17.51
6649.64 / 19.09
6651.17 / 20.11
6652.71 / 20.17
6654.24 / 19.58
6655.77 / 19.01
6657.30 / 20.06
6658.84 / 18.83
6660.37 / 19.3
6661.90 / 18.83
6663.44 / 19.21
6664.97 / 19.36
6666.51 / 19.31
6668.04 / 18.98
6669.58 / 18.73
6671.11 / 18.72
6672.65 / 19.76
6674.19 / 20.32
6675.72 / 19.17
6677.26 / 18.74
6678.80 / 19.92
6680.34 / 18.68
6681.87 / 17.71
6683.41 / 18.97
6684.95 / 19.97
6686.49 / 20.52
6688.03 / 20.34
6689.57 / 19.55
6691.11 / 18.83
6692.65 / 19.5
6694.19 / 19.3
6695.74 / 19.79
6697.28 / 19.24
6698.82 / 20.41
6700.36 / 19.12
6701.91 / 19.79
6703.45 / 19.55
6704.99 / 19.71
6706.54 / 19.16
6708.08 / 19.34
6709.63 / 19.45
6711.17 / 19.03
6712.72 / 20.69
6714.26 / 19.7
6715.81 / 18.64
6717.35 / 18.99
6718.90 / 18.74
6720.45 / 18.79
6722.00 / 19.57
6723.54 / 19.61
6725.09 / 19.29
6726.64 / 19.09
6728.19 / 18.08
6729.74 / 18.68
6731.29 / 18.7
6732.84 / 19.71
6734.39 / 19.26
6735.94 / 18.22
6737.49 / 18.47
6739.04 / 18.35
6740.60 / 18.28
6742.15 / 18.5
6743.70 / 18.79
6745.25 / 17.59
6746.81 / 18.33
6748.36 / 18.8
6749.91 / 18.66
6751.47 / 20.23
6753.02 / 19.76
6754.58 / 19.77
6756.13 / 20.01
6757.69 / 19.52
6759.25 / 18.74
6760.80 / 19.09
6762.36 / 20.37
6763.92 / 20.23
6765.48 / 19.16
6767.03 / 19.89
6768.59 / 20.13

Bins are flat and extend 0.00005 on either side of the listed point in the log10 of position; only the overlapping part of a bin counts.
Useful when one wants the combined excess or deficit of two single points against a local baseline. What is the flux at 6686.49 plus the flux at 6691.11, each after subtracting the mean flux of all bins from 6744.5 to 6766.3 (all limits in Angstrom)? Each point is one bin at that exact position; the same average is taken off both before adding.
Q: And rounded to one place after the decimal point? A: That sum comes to 0.7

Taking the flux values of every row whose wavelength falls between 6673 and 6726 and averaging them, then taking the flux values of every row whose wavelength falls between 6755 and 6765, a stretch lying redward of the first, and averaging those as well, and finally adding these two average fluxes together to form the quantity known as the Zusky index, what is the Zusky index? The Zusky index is 39.1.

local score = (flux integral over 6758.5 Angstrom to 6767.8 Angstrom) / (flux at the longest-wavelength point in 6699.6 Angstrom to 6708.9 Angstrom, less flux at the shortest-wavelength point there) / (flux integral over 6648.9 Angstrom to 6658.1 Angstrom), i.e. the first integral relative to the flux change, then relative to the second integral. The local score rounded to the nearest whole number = 5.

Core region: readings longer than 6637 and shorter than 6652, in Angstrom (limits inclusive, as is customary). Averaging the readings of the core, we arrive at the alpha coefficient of 19.0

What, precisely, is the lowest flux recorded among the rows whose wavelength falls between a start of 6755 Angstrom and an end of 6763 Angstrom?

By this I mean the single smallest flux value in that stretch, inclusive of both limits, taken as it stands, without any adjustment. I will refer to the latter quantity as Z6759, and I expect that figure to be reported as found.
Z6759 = 18.74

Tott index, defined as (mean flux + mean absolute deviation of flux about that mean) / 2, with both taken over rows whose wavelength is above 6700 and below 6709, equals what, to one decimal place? 9.8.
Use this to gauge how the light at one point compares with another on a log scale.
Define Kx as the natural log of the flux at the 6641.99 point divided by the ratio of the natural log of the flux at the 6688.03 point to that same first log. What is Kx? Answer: 2.92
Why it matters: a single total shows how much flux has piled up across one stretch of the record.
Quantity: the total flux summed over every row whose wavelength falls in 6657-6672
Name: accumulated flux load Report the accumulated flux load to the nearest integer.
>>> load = 191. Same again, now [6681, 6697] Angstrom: 194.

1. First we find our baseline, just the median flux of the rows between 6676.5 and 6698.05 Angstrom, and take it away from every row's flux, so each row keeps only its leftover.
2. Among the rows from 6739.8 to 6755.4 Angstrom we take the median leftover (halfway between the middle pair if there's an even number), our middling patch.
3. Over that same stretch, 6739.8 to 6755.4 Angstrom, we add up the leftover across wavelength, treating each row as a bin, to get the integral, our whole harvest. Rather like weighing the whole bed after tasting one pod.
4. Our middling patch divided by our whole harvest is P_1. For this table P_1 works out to 0.082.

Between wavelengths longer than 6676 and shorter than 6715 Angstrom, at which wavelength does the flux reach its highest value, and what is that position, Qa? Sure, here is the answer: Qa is 6712.72 Angstrom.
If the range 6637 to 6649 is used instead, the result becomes 6643.52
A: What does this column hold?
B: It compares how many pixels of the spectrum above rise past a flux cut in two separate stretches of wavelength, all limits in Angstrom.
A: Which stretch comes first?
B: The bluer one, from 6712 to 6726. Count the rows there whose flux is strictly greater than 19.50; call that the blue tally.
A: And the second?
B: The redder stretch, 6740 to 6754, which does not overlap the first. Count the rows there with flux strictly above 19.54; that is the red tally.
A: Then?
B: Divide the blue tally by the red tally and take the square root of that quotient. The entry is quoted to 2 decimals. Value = 1.41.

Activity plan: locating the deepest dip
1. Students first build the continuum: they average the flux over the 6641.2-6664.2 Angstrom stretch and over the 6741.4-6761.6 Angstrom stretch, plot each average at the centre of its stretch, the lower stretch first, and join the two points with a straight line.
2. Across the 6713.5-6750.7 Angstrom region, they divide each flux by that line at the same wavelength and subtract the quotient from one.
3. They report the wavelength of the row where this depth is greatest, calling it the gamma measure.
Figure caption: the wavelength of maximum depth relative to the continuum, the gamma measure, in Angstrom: 6745.25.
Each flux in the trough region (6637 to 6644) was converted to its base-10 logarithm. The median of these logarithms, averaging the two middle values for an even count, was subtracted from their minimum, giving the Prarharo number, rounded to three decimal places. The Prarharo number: -0.027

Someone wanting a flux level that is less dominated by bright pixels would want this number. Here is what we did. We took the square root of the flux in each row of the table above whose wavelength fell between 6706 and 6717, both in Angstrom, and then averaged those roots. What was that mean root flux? 4.41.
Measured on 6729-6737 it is 4.35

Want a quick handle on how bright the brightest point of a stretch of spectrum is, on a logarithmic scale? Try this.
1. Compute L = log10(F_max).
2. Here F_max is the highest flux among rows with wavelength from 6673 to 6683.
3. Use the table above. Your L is 1.31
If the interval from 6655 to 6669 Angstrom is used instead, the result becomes 1.30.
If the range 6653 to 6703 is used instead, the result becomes 1.31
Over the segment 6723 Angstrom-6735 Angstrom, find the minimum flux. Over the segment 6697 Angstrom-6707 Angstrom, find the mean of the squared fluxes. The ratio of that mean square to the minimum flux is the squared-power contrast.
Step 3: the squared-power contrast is 21.2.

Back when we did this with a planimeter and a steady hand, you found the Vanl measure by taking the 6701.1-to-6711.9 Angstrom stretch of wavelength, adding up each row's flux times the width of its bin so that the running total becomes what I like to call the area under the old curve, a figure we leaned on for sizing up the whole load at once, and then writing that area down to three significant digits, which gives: 210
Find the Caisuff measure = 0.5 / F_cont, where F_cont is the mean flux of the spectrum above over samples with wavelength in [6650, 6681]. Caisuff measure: 0.0259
